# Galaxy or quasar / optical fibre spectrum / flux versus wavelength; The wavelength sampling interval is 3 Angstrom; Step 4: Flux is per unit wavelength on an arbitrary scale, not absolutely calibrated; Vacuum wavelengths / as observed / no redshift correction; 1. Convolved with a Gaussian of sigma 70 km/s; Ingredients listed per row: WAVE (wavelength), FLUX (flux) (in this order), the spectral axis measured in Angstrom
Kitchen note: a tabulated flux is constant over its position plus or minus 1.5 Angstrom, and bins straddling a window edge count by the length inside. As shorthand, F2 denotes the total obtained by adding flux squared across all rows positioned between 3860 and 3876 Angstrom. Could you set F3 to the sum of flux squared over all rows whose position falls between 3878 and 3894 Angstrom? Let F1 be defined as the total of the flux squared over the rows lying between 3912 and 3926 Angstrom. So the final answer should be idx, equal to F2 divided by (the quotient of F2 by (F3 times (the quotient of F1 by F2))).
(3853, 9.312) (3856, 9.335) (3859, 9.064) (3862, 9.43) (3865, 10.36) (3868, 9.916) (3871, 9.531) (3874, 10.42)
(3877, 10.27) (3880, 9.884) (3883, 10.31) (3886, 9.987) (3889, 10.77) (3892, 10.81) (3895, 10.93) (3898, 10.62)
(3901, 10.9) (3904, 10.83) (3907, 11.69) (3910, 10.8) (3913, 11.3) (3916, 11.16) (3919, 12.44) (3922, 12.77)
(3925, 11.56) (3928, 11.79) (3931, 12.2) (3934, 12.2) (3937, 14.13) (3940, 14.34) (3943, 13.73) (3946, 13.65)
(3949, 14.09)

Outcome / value 764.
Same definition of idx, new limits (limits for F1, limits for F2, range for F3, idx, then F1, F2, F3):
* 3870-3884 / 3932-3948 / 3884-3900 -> 309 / 509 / 929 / 565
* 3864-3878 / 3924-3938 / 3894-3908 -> 401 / 511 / 770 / 605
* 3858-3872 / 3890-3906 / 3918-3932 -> 591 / 468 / 585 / 739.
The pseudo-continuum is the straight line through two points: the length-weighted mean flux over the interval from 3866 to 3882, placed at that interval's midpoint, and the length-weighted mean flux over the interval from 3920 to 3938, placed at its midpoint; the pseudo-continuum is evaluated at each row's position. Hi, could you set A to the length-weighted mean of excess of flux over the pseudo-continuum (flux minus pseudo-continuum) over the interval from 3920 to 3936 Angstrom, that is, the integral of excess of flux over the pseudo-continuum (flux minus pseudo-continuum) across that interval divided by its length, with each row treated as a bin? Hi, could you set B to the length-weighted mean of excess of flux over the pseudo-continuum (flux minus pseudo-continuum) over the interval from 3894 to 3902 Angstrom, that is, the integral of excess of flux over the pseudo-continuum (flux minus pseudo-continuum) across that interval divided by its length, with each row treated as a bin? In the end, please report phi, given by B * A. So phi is 0.04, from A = -0.17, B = -0.25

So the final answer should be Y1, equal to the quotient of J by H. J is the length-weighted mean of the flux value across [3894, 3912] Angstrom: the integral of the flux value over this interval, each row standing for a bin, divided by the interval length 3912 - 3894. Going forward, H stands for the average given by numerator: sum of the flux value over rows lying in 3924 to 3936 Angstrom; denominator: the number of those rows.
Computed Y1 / 0.9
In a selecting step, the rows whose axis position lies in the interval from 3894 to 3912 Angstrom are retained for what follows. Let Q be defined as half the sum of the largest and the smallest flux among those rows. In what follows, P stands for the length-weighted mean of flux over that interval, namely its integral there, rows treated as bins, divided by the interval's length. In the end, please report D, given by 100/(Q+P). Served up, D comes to 4.5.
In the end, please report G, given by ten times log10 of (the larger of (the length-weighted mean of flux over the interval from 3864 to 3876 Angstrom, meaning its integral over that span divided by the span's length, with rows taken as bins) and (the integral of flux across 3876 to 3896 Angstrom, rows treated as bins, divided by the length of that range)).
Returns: 10.2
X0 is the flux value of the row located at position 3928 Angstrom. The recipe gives 11.79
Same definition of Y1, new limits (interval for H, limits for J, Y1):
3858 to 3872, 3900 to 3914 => 1.1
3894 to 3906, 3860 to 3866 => 0.9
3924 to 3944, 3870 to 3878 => 0.8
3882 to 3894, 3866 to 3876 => 1.0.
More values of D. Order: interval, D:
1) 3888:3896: 4.6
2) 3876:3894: 4.8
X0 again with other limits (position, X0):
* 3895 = 10.93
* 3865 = 10.36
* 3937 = 14.13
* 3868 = 9.916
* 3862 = 9.43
